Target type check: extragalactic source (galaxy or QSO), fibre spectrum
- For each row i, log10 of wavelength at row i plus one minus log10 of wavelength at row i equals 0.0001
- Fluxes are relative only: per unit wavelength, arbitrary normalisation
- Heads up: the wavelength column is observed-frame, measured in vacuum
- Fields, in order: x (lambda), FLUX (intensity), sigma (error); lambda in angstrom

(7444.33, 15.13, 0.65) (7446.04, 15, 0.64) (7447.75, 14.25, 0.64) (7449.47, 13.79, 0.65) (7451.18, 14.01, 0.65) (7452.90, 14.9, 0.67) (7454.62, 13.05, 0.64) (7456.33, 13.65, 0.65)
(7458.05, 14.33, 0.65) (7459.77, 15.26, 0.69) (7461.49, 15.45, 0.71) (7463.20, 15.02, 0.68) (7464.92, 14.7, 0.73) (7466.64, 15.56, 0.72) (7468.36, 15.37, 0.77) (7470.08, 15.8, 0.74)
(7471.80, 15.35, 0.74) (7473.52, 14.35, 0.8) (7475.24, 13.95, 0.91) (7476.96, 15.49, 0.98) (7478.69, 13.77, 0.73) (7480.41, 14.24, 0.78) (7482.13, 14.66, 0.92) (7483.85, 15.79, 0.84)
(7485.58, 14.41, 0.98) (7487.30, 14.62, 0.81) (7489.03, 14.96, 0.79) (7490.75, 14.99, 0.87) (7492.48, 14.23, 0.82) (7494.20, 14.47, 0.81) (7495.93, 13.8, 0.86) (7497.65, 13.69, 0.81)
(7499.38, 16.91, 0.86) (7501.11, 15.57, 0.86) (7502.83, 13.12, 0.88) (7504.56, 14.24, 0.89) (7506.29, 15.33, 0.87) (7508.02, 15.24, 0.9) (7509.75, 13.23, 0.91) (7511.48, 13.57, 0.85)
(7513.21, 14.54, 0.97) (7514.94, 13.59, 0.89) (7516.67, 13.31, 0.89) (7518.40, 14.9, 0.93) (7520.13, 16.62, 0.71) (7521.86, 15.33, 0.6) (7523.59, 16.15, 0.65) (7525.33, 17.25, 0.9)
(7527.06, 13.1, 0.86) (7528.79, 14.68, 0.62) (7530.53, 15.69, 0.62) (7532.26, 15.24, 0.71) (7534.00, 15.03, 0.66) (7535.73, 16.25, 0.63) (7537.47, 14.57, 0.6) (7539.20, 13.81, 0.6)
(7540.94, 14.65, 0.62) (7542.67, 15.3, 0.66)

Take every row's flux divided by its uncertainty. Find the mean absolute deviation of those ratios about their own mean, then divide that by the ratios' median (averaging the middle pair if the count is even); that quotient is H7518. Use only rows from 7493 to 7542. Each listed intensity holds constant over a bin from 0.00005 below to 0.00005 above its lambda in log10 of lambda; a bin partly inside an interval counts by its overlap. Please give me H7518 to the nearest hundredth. 0.20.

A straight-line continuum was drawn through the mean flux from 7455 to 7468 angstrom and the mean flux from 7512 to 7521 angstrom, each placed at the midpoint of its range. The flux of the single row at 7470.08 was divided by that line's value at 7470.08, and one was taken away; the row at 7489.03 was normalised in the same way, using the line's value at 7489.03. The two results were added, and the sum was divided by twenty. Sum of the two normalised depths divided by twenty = 0.004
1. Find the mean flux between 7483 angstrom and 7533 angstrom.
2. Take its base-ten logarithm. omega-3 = 1.17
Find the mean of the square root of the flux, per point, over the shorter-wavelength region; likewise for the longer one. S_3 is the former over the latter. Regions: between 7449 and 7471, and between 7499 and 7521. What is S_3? 1.00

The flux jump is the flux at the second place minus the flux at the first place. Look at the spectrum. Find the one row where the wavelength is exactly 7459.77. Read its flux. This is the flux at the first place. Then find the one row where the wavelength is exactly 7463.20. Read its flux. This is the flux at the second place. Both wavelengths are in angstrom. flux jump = -0.2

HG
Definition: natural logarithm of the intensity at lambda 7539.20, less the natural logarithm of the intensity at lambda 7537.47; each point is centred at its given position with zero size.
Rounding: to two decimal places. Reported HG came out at -0.05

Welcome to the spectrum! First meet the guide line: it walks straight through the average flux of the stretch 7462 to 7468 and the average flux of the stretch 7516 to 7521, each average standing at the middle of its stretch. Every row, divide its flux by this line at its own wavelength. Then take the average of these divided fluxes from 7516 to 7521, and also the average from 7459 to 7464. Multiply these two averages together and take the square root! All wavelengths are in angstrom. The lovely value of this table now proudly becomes 1.00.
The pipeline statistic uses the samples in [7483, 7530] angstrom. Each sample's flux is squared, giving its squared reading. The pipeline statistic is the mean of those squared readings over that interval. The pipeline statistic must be 218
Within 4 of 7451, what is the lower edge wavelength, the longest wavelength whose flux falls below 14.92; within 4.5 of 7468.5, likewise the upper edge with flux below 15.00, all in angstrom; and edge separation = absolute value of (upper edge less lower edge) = 10.3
